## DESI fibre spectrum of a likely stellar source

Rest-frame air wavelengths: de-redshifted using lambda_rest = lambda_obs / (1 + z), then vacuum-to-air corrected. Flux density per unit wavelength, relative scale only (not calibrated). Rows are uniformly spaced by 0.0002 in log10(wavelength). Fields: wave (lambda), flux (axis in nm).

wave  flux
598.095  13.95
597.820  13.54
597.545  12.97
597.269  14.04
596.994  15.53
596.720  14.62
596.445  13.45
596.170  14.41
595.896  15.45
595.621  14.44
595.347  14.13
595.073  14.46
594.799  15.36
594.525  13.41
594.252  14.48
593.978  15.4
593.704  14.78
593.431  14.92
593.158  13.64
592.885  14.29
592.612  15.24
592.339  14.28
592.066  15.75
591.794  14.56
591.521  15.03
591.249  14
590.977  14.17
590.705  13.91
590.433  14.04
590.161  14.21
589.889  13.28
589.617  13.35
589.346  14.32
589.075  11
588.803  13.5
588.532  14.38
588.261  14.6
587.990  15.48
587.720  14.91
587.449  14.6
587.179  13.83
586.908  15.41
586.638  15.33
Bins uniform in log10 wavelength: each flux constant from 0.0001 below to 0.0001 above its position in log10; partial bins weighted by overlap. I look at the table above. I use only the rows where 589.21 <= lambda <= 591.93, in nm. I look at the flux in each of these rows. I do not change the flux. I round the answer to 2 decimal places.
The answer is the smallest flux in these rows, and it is 13.28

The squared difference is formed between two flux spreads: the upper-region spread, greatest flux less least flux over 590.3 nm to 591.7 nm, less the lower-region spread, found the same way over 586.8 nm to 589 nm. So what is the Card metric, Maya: 0.74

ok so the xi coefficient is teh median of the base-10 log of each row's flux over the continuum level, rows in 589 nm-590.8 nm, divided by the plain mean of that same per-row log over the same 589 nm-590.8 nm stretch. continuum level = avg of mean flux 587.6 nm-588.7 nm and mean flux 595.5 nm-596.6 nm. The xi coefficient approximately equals 0.6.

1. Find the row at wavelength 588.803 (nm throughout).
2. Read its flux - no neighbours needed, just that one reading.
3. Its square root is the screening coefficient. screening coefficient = 3.67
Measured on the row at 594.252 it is 3.81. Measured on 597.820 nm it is 3.68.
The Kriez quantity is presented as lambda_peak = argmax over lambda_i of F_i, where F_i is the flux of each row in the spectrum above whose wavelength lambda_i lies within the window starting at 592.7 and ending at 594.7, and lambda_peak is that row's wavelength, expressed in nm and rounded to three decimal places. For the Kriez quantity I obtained 593.978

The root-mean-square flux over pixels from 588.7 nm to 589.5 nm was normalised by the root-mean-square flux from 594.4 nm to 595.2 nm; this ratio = 0.90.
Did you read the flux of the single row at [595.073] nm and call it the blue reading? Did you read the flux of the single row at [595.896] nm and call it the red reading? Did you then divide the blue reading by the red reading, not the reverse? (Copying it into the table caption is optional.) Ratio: 0.94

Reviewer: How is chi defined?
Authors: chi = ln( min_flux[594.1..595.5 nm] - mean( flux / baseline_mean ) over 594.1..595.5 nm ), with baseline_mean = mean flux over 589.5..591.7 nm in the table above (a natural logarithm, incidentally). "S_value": 2.516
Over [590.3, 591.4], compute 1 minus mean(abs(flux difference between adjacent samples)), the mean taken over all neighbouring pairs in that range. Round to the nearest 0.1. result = 0.8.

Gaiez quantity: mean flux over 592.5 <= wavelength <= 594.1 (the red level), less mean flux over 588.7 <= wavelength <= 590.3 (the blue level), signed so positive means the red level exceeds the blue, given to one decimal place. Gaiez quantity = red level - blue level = 1.4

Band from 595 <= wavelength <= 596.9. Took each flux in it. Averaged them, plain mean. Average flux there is 14.4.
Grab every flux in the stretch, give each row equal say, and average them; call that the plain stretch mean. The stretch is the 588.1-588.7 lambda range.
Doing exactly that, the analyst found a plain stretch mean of 14.5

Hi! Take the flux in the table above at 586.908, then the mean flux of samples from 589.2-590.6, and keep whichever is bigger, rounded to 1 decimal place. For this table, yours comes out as 15.4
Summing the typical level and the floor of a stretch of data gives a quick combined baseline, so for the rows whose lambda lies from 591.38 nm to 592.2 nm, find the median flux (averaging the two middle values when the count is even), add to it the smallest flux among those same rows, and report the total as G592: 29.6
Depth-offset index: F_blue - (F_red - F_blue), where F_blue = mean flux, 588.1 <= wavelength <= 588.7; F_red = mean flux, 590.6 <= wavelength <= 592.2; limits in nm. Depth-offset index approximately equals 14.4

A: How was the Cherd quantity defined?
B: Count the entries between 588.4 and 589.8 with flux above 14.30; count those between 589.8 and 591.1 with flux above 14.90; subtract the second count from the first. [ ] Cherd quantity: 2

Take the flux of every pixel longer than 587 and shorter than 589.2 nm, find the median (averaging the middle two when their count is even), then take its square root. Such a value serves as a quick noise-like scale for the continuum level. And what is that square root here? 3.81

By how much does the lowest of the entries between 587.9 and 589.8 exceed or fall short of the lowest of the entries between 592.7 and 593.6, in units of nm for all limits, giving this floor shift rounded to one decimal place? -2.6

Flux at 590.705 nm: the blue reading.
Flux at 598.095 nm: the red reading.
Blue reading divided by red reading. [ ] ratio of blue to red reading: 1.00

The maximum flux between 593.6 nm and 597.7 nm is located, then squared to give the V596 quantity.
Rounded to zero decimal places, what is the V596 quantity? 241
